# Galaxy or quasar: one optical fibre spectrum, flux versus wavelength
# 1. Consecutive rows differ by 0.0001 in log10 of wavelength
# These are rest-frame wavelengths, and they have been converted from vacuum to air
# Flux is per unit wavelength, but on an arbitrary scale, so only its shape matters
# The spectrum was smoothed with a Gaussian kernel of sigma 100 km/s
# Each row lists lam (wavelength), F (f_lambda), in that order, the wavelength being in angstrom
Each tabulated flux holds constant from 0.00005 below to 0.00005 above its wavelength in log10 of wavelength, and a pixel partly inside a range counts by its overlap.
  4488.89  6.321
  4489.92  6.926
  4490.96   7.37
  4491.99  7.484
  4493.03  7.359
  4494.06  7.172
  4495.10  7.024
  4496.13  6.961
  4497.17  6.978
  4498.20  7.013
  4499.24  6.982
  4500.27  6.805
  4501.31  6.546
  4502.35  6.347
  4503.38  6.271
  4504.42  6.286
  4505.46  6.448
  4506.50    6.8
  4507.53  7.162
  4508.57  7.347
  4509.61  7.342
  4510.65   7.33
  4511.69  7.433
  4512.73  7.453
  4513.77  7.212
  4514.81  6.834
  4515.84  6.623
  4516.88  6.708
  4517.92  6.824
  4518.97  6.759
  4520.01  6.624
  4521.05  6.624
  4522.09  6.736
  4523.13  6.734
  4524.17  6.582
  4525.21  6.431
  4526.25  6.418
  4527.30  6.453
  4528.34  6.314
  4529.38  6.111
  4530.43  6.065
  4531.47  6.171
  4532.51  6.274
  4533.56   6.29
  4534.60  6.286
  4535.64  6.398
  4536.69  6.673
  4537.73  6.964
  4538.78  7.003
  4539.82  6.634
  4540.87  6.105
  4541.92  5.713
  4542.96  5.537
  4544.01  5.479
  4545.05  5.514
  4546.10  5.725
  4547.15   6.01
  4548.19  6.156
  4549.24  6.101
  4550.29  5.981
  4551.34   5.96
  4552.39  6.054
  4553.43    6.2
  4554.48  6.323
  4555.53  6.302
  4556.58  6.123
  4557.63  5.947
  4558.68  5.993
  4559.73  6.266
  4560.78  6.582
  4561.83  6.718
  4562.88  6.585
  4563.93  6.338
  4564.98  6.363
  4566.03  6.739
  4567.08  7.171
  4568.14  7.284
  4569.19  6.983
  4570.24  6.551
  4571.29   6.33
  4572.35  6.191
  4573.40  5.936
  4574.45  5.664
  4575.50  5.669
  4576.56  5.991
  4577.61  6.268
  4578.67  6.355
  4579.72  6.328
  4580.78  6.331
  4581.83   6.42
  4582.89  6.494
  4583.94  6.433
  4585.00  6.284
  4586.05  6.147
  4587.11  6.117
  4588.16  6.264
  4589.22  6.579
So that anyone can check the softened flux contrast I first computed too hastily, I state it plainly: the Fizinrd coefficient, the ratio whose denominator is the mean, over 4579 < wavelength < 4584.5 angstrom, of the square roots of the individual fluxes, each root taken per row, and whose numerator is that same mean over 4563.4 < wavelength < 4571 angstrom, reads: 1.03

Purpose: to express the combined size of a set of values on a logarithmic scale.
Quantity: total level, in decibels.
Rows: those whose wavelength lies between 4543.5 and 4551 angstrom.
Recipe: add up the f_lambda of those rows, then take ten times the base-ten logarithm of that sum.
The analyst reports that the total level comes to 16.1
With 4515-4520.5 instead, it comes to 15.3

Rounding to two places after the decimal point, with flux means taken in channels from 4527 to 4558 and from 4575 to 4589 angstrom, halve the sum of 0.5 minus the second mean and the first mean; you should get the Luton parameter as 0.21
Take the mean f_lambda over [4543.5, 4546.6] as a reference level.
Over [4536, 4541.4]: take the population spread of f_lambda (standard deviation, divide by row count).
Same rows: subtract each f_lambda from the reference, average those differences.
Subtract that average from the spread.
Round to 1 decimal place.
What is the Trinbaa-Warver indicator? 1.4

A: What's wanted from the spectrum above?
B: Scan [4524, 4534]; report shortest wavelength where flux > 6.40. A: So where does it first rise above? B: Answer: 4524.17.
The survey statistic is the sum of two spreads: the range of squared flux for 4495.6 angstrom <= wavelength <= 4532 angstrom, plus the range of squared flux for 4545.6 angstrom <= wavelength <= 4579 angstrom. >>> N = 40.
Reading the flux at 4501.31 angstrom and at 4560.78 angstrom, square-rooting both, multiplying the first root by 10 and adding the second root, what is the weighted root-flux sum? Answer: 28.15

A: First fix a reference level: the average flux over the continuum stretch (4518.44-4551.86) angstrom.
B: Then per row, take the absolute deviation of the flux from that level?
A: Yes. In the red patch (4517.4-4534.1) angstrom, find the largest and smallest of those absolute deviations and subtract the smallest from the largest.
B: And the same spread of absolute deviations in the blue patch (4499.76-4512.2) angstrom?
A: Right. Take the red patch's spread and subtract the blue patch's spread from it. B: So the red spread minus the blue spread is -0.6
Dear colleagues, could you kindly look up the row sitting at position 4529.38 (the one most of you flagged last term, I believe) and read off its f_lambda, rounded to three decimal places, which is 6.111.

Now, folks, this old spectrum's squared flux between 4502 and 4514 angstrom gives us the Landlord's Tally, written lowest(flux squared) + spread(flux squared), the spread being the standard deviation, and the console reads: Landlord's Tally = 46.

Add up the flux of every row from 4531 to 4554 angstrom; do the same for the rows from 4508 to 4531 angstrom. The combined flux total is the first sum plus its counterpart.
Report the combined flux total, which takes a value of 284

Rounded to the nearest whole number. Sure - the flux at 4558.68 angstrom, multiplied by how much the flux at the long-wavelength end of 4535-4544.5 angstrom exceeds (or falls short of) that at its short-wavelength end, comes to -6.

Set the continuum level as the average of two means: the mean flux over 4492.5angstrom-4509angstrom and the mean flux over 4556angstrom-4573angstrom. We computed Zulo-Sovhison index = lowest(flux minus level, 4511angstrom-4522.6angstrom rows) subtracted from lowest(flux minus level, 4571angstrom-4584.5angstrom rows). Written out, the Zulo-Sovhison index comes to -1.0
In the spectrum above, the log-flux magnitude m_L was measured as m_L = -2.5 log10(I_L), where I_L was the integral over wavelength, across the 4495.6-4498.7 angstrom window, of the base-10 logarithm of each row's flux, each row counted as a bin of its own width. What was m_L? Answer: -1.05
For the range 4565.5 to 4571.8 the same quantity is -1.80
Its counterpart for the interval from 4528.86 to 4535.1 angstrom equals -1.74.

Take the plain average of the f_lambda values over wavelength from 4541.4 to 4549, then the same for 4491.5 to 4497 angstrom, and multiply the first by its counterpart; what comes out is 41.3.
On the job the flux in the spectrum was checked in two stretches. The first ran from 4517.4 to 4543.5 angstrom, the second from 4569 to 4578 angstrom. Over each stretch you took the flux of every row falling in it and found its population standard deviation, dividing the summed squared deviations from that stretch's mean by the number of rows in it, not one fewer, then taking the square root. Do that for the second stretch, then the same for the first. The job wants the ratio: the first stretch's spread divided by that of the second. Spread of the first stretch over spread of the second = 0.88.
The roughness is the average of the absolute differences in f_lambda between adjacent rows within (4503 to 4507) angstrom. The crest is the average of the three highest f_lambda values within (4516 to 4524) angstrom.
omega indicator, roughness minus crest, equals -6.60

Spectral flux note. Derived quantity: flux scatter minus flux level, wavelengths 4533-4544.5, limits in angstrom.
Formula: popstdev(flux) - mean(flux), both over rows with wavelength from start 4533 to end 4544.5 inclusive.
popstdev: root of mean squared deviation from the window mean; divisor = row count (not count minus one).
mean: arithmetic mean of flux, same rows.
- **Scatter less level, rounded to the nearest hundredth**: -5.77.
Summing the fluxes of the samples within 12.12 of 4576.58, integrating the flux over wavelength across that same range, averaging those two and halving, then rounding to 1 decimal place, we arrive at 75.1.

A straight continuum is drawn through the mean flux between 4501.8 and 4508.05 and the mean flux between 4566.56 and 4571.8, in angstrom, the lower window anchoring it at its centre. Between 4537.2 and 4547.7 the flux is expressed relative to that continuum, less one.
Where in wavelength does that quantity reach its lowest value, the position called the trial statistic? 4544.01 angstrom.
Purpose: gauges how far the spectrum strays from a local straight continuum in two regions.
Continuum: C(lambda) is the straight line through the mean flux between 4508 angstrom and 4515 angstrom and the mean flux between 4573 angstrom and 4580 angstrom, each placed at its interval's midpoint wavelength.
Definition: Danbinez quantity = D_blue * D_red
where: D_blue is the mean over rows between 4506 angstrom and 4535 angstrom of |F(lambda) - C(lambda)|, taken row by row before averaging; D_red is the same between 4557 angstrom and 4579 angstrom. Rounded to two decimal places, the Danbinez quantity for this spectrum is 0.16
